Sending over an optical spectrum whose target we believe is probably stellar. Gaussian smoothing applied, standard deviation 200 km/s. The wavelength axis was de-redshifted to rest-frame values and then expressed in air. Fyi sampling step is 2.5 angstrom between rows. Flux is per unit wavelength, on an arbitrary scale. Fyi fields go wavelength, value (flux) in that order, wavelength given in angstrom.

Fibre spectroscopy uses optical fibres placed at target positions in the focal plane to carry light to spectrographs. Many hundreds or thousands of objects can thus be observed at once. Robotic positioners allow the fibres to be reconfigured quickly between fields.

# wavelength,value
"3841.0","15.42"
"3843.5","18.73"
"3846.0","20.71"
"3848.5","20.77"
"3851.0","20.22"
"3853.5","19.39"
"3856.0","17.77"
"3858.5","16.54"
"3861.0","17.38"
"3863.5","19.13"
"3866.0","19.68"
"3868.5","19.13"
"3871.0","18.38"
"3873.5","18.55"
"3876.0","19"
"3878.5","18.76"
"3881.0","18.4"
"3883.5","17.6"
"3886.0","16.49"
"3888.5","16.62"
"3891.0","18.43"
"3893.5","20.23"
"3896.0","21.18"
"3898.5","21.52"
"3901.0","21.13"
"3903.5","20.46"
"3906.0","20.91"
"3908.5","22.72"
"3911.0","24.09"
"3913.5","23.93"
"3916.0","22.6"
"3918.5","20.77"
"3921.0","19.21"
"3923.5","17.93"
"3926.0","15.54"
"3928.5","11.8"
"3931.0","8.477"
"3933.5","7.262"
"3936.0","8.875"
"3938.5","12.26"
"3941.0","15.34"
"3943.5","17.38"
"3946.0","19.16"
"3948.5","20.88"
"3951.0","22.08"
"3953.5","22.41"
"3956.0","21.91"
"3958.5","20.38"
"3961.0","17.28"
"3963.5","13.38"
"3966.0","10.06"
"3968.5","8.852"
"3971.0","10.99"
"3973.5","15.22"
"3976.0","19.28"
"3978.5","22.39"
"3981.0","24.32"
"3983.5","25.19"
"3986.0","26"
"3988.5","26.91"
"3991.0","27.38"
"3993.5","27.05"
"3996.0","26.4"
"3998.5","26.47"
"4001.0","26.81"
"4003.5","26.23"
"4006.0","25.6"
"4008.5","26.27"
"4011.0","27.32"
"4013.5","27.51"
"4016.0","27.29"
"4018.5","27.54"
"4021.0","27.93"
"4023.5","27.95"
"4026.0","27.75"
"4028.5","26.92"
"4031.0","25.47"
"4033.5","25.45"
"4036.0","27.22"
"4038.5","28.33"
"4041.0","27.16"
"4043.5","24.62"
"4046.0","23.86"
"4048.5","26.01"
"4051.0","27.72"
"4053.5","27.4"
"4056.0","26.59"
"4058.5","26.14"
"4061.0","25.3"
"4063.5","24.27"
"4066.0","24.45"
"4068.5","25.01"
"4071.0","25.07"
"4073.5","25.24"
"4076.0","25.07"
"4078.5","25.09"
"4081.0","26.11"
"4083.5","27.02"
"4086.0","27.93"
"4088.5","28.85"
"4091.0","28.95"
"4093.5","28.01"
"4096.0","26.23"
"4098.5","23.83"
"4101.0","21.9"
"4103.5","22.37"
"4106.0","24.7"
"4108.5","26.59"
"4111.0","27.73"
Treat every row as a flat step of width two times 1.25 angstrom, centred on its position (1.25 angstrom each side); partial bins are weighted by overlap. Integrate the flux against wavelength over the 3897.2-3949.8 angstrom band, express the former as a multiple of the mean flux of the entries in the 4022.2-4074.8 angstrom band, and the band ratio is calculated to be 35.7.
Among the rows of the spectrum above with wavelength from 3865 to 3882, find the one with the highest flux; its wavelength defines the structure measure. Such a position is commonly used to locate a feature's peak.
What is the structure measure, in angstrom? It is 3866.0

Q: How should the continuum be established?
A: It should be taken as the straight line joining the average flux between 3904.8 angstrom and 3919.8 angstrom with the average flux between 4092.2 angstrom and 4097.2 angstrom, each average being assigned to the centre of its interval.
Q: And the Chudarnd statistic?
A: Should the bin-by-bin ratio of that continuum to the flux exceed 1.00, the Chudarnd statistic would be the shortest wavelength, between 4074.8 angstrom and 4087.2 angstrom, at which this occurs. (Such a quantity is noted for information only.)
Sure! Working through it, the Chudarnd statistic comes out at 4076.0 angstrom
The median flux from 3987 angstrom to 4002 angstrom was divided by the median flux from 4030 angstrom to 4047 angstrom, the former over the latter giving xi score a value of 1.1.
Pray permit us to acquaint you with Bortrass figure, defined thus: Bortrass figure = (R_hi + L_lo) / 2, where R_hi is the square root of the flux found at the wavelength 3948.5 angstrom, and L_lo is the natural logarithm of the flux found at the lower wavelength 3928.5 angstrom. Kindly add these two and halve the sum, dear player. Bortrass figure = 3.52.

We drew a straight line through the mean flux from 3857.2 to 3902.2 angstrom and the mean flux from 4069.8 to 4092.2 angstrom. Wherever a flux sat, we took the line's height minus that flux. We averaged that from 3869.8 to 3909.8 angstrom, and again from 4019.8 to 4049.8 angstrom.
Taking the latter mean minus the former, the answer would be -2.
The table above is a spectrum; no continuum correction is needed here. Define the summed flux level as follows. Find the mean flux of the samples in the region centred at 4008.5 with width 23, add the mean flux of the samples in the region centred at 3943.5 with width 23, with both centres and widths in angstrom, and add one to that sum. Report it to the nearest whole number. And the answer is 44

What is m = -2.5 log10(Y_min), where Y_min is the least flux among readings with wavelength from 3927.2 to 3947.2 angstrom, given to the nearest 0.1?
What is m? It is -2.2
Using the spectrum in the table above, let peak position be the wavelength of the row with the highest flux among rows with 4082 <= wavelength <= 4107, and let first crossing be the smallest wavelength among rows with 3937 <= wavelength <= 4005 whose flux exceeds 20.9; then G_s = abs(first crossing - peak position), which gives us 140.0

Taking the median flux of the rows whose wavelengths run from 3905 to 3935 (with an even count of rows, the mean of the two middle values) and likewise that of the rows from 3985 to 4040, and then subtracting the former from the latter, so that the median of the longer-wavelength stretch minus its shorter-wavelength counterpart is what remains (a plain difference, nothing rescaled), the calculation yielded 7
